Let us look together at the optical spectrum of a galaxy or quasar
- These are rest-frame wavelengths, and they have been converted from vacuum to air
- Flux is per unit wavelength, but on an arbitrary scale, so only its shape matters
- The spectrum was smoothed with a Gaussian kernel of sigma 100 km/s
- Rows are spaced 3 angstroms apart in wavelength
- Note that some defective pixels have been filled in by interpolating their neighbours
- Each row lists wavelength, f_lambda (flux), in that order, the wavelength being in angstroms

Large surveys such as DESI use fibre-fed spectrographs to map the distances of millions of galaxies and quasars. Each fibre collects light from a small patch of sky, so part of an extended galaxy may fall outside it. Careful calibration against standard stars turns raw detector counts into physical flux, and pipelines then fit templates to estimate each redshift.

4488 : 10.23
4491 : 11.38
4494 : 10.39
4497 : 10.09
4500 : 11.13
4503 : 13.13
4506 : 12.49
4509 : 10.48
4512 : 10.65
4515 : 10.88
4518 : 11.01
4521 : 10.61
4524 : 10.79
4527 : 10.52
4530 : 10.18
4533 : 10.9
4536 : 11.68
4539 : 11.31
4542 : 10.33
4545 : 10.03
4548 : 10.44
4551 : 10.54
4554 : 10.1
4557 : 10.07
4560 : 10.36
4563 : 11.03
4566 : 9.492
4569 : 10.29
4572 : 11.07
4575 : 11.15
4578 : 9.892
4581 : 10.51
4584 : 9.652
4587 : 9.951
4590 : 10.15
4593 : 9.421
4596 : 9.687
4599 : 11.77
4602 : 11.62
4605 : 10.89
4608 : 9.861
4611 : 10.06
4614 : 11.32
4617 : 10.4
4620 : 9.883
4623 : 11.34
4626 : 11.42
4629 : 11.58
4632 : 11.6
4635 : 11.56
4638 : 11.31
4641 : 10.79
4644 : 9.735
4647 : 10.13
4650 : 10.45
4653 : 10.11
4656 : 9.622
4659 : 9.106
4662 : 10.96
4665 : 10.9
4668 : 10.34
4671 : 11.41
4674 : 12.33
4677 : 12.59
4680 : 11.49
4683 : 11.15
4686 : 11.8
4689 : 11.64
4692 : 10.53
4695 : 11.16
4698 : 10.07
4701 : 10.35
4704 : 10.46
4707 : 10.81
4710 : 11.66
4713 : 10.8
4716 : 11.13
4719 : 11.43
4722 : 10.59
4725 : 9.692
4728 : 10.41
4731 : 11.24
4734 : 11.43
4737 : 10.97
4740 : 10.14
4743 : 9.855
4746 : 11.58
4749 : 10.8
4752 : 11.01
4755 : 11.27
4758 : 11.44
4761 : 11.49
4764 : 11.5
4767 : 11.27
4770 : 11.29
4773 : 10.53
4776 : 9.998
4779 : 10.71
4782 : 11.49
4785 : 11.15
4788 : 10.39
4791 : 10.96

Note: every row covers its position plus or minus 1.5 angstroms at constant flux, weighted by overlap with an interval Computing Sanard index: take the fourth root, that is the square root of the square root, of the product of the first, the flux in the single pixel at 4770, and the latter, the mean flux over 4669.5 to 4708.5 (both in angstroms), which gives 3.35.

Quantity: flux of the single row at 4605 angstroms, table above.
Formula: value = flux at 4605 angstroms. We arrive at 10.89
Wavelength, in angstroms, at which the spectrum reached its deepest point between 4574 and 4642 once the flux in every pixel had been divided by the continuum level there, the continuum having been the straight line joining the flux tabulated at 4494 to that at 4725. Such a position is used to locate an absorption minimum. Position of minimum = 4593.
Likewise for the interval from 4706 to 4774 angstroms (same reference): 4725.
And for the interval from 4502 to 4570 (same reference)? 4566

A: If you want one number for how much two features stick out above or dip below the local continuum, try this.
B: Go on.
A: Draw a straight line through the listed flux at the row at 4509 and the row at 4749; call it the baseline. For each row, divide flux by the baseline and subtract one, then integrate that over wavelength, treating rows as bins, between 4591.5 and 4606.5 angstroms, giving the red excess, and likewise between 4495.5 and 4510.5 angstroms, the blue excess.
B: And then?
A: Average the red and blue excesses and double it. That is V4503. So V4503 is 1.5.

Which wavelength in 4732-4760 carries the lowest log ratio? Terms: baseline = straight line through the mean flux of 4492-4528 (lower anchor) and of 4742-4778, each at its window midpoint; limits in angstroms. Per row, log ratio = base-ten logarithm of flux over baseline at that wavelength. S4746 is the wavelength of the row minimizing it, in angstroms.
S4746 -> 4743 angstroms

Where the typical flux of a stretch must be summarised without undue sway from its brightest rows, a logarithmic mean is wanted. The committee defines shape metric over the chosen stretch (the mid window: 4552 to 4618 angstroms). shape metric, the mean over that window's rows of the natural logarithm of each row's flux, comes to 2.340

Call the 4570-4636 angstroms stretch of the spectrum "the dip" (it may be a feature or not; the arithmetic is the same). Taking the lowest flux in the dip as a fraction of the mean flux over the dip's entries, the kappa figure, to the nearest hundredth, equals 0.88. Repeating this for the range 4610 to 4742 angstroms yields 0.84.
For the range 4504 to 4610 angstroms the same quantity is 0.89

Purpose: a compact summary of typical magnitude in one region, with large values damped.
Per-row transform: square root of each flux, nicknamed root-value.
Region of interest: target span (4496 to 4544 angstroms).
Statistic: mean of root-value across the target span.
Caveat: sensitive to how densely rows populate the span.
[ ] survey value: 3.32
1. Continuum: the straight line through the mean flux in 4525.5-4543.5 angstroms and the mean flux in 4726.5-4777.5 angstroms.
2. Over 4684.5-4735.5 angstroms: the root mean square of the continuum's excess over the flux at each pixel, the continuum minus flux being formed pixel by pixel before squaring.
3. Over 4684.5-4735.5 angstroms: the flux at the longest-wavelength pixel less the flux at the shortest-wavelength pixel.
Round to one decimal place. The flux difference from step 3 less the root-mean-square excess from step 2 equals -1.0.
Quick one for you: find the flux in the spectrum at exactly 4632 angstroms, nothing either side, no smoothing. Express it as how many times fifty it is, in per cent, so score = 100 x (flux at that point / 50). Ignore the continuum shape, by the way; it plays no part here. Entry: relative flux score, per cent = 23.2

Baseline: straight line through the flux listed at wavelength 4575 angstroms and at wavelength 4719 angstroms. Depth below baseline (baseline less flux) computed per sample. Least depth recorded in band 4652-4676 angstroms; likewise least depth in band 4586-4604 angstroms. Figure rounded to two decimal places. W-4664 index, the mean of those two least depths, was -0.78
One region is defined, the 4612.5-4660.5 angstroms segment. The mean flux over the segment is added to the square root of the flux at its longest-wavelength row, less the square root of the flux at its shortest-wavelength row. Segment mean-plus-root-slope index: 10.3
